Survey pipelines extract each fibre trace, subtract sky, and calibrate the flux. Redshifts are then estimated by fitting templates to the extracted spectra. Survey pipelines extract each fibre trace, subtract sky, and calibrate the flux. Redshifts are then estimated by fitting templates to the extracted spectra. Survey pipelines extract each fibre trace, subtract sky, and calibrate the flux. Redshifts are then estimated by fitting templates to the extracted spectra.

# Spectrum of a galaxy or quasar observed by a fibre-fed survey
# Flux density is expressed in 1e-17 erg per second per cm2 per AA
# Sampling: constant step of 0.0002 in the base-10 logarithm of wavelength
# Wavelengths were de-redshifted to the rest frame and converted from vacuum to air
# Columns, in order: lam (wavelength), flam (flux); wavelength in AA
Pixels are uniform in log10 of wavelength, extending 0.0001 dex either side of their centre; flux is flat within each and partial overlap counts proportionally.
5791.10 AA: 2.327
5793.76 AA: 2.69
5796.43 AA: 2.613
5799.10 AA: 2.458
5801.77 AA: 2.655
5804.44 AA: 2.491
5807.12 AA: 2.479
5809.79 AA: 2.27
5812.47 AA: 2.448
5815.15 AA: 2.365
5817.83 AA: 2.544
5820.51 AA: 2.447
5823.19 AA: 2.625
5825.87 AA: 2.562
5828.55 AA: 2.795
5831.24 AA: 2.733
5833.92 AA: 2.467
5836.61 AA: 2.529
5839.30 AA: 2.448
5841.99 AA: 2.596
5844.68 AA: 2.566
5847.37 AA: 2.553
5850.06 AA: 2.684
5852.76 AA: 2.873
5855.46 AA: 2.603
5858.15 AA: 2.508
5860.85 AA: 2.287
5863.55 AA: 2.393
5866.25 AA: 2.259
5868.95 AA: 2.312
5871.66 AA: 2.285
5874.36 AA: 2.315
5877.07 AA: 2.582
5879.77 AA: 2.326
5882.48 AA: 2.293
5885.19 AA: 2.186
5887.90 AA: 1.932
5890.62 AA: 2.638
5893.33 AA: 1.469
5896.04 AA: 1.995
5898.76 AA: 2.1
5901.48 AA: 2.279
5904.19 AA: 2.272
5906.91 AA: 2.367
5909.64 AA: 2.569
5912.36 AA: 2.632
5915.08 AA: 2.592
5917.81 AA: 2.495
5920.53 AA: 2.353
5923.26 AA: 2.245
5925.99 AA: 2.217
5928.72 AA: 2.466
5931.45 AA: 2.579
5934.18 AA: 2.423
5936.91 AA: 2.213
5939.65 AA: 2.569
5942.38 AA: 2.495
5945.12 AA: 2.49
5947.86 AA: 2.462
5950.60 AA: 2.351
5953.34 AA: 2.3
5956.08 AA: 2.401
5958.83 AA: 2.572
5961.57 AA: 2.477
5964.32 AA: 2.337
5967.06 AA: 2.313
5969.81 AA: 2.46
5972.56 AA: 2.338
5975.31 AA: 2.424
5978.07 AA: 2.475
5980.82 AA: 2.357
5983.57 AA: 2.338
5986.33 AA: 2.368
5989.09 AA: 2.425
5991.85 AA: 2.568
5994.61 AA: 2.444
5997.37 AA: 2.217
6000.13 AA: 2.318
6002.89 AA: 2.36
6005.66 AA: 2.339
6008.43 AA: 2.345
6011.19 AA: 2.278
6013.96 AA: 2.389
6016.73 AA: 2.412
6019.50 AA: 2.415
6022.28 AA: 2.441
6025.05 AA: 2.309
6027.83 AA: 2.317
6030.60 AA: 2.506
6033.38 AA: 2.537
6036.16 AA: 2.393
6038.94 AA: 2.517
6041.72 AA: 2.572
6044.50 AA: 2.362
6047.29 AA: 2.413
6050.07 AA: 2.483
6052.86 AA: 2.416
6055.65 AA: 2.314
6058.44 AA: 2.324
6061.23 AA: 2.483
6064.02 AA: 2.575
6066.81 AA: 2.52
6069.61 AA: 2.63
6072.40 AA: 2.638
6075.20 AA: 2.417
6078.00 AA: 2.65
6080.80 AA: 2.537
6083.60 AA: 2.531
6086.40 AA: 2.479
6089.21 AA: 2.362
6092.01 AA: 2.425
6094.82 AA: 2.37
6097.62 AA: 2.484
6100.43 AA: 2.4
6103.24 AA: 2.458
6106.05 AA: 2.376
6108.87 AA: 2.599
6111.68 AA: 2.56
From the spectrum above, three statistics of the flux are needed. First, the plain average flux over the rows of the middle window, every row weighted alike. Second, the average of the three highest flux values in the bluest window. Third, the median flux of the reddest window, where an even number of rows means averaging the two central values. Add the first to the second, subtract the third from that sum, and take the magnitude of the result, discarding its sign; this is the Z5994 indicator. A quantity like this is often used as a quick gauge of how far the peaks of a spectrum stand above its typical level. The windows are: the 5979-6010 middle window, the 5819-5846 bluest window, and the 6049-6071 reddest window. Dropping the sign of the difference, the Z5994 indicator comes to 2.61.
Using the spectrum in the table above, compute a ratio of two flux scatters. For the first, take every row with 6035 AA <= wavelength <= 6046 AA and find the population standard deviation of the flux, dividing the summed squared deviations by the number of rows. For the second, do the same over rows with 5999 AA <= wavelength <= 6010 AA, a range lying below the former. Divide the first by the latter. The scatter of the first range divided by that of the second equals 5.7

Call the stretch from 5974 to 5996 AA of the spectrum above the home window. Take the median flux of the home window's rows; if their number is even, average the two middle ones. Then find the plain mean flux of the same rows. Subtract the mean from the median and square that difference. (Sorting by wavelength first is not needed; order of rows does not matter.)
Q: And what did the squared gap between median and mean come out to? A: 0.0000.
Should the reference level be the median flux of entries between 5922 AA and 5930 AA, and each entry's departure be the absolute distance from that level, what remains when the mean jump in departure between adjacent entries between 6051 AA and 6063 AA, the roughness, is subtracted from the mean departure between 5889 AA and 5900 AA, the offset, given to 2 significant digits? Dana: 0.30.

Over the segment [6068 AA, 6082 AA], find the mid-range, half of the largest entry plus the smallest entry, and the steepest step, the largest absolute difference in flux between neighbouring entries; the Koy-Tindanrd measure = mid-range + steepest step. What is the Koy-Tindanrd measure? 2.77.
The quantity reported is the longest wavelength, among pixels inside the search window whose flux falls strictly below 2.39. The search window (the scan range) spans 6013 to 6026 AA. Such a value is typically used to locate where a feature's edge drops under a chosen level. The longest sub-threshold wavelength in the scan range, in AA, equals 6025.05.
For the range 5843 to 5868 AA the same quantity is 5866.25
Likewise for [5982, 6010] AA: 6008.43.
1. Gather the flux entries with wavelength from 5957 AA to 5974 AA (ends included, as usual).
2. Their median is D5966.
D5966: 2.40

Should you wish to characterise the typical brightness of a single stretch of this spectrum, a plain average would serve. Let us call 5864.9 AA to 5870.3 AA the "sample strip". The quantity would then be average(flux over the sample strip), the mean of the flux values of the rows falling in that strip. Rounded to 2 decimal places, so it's 2.29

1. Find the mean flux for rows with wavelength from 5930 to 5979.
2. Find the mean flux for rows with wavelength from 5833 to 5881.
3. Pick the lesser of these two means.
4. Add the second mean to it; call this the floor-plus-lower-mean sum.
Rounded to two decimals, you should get 4.90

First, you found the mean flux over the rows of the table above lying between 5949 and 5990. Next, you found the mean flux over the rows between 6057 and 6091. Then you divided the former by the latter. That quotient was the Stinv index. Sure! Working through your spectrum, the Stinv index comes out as 0.954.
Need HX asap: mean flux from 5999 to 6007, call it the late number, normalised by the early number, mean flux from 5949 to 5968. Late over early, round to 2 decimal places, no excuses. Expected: 0.98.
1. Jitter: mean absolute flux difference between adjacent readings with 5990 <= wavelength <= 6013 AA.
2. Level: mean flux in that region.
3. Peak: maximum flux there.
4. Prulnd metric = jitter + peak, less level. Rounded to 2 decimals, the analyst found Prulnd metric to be 0.29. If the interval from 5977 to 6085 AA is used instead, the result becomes 0.30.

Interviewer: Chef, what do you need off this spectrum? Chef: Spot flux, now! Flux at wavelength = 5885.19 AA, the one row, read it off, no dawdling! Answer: 2.186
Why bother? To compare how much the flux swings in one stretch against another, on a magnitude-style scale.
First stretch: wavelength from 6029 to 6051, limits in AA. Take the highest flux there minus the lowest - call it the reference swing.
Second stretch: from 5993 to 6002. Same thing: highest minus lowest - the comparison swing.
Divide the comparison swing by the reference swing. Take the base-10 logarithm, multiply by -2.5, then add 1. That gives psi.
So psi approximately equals 0.92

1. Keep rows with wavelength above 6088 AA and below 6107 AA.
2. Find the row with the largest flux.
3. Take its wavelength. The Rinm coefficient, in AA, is 6097.62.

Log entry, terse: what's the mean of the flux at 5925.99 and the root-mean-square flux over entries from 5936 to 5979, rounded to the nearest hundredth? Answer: 2.32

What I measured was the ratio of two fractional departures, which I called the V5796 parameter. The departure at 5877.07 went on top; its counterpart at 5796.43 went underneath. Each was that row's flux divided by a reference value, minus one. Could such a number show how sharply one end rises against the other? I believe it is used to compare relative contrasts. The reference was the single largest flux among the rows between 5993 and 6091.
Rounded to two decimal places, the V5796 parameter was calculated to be 1.84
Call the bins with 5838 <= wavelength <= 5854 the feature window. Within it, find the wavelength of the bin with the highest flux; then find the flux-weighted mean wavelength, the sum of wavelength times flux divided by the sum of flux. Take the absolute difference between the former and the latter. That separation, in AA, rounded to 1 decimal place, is 6.5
